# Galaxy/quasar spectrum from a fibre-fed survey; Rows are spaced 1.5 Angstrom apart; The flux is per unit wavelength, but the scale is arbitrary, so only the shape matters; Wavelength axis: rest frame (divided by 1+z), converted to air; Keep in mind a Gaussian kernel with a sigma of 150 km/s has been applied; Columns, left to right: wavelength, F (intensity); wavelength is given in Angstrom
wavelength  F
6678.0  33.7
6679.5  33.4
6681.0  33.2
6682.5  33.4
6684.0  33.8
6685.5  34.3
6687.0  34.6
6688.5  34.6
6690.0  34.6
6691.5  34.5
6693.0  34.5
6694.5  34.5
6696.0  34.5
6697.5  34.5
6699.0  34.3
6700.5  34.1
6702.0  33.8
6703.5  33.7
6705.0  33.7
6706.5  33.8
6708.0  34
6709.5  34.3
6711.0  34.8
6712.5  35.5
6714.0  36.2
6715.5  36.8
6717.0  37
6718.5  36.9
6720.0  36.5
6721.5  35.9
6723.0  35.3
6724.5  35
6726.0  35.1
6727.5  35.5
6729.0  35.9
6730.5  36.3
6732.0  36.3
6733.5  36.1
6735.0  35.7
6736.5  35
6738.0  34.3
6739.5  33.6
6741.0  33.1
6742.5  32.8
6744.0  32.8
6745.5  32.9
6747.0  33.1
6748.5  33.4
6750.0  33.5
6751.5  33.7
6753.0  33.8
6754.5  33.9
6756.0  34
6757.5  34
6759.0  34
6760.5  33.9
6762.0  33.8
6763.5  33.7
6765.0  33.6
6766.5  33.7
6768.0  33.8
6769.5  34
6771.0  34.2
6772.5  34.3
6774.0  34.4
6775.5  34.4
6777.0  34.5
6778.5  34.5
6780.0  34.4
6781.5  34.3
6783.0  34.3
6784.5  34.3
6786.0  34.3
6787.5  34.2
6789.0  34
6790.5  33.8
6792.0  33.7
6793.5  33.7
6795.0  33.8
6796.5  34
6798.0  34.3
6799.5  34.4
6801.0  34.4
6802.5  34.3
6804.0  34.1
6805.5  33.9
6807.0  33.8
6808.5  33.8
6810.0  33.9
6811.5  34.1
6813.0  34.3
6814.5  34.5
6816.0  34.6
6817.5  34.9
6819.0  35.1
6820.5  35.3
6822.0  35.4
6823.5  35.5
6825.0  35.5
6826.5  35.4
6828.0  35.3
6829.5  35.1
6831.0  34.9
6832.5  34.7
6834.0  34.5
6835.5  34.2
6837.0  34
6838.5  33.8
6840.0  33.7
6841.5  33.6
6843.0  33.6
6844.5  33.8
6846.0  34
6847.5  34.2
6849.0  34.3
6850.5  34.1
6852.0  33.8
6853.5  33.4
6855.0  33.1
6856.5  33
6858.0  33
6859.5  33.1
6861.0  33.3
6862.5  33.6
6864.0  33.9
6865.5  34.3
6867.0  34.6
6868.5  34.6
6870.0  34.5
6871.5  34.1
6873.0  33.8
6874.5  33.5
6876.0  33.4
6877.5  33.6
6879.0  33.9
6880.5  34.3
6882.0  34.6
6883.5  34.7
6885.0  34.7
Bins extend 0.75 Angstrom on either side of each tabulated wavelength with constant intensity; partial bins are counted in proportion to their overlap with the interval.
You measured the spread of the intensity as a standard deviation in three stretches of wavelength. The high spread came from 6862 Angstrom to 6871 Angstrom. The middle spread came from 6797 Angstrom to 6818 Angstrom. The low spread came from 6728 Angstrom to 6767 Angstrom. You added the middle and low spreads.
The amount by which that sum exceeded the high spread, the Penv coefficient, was 1.0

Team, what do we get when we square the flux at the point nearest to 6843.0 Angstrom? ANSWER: 1129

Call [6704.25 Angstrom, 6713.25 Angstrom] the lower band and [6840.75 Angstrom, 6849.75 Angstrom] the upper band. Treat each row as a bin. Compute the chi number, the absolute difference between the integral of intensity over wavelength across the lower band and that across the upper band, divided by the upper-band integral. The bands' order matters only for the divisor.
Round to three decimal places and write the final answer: 0.013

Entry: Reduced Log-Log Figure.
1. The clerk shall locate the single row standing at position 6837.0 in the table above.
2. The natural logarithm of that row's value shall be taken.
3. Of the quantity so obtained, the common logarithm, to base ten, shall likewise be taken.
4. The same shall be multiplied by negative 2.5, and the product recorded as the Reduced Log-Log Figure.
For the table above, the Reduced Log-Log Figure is -1.37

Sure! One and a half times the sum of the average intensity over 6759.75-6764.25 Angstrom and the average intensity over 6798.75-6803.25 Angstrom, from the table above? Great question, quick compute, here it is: 102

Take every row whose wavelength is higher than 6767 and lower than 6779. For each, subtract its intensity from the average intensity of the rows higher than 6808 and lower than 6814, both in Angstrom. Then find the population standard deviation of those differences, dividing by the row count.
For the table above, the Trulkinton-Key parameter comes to 0.23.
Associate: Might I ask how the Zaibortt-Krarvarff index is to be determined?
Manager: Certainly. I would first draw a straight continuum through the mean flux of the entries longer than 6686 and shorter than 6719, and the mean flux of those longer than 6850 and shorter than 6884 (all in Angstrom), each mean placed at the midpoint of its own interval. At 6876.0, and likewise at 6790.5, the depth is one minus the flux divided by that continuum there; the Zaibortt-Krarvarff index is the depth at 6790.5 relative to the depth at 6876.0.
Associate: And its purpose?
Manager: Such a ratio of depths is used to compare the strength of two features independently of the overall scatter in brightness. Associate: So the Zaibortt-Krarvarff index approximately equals 1.2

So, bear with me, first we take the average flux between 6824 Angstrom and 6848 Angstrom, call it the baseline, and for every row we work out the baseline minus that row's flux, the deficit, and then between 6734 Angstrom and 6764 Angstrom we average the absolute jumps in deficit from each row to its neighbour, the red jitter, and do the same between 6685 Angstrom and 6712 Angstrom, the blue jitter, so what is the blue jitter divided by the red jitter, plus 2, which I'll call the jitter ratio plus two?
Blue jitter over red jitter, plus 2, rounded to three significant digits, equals 2.58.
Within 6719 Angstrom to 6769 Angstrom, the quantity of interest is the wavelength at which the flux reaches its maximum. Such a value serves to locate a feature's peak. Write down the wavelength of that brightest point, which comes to 6720.0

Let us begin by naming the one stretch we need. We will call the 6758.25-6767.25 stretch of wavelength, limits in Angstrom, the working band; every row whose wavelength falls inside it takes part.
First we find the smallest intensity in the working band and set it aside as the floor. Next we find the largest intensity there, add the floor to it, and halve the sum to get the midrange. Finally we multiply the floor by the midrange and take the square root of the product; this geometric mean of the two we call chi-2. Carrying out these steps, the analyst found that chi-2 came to 33.7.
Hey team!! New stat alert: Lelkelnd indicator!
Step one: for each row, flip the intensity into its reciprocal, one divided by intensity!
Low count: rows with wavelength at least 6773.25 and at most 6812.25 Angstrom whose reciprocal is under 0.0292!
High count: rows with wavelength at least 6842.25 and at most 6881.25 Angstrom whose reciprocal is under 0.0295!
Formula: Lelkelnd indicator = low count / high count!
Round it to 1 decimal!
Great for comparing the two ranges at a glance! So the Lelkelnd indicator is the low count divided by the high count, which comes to 1.1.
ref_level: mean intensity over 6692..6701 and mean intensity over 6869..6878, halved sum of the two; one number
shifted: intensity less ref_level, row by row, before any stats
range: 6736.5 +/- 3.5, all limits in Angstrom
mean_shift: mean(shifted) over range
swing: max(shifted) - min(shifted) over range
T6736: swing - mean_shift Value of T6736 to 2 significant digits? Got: 1.7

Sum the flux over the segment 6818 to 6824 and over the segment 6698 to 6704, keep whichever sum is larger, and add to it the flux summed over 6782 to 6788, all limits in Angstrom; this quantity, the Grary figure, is 278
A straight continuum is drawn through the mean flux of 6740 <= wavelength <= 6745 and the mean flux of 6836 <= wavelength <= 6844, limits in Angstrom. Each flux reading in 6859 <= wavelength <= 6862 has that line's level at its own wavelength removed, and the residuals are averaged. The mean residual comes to -0.7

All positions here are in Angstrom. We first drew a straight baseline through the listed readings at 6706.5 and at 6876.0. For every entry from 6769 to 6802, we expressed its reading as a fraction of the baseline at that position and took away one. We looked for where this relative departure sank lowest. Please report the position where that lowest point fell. 6792.0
